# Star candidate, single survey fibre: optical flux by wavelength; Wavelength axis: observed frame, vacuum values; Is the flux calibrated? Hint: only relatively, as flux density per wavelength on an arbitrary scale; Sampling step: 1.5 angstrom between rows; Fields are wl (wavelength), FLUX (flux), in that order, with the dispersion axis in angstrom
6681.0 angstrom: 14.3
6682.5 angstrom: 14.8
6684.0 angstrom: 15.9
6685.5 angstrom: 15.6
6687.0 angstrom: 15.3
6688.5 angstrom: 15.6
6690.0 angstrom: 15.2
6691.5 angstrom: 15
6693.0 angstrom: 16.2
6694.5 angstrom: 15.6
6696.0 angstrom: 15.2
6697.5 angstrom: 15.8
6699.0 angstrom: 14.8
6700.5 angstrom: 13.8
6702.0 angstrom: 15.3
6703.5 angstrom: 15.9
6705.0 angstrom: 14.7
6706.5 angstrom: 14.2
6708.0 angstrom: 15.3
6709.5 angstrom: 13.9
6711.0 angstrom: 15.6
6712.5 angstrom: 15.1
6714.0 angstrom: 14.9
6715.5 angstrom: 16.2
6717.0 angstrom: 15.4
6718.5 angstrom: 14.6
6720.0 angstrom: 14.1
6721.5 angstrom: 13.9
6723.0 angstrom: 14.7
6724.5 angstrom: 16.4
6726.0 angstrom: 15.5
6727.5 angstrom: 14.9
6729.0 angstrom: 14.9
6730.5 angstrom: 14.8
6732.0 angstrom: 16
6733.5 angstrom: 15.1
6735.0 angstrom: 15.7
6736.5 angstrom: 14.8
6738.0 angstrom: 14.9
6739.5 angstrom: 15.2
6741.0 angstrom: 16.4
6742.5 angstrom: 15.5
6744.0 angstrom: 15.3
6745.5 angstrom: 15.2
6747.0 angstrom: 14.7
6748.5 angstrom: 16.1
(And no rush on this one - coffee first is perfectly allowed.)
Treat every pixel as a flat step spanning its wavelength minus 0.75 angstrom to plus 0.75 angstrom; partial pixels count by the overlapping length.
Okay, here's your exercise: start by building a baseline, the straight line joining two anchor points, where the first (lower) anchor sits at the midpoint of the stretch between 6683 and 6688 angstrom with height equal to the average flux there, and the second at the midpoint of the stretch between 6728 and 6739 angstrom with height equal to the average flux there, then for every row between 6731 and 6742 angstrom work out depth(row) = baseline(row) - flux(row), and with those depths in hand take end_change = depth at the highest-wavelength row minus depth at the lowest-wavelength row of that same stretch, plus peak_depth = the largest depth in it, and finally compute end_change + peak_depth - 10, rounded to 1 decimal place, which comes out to -10.1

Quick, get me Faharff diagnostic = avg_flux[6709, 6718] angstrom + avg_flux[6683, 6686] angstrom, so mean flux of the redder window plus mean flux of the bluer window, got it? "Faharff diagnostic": 30.9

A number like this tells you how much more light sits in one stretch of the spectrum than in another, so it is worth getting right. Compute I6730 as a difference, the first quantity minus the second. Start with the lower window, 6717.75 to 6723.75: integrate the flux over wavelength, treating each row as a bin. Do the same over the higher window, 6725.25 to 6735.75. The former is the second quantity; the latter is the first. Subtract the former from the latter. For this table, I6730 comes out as 74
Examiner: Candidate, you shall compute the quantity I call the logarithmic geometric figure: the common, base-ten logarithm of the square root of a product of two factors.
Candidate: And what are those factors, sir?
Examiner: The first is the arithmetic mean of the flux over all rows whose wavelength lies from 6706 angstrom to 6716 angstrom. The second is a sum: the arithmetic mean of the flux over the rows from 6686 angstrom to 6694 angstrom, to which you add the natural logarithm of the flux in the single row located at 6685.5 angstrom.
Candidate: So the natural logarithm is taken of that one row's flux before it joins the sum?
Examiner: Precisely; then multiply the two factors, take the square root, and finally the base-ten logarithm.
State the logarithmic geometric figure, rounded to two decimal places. 1.22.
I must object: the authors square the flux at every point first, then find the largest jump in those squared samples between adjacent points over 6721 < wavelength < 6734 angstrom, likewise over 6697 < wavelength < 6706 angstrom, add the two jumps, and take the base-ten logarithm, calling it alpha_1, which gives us 1.98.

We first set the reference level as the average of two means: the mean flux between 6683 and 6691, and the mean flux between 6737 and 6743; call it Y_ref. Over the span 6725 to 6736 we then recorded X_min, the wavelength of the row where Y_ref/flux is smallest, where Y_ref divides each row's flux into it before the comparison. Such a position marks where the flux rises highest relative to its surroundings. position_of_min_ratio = 6732.0 angstrom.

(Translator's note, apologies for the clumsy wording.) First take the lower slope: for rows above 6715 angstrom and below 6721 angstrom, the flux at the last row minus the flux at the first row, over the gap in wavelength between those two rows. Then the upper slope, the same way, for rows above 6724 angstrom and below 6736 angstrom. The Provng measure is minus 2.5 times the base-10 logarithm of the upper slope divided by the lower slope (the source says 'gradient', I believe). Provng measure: 2.1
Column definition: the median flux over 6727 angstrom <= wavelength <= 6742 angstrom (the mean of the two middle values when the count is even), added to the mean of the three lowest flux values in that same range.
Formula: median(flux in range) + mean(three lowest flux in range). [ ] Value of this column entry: 29.8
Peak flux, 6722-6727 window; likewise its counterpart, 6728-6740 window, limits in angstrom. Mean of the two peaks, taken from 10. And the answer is -6.20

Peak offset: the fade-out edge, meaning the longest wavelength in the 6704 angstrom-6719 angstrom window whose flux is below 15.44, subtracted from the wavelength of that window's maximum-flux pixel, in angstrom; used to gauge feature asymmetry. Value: -3.0 angstrom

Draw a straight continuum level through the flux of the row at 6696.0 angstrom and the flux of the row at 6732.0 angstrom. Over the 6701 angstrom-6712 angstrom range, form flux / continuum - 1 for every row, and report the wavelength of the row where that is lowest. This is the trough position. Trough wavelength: 6709.5 angstrom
